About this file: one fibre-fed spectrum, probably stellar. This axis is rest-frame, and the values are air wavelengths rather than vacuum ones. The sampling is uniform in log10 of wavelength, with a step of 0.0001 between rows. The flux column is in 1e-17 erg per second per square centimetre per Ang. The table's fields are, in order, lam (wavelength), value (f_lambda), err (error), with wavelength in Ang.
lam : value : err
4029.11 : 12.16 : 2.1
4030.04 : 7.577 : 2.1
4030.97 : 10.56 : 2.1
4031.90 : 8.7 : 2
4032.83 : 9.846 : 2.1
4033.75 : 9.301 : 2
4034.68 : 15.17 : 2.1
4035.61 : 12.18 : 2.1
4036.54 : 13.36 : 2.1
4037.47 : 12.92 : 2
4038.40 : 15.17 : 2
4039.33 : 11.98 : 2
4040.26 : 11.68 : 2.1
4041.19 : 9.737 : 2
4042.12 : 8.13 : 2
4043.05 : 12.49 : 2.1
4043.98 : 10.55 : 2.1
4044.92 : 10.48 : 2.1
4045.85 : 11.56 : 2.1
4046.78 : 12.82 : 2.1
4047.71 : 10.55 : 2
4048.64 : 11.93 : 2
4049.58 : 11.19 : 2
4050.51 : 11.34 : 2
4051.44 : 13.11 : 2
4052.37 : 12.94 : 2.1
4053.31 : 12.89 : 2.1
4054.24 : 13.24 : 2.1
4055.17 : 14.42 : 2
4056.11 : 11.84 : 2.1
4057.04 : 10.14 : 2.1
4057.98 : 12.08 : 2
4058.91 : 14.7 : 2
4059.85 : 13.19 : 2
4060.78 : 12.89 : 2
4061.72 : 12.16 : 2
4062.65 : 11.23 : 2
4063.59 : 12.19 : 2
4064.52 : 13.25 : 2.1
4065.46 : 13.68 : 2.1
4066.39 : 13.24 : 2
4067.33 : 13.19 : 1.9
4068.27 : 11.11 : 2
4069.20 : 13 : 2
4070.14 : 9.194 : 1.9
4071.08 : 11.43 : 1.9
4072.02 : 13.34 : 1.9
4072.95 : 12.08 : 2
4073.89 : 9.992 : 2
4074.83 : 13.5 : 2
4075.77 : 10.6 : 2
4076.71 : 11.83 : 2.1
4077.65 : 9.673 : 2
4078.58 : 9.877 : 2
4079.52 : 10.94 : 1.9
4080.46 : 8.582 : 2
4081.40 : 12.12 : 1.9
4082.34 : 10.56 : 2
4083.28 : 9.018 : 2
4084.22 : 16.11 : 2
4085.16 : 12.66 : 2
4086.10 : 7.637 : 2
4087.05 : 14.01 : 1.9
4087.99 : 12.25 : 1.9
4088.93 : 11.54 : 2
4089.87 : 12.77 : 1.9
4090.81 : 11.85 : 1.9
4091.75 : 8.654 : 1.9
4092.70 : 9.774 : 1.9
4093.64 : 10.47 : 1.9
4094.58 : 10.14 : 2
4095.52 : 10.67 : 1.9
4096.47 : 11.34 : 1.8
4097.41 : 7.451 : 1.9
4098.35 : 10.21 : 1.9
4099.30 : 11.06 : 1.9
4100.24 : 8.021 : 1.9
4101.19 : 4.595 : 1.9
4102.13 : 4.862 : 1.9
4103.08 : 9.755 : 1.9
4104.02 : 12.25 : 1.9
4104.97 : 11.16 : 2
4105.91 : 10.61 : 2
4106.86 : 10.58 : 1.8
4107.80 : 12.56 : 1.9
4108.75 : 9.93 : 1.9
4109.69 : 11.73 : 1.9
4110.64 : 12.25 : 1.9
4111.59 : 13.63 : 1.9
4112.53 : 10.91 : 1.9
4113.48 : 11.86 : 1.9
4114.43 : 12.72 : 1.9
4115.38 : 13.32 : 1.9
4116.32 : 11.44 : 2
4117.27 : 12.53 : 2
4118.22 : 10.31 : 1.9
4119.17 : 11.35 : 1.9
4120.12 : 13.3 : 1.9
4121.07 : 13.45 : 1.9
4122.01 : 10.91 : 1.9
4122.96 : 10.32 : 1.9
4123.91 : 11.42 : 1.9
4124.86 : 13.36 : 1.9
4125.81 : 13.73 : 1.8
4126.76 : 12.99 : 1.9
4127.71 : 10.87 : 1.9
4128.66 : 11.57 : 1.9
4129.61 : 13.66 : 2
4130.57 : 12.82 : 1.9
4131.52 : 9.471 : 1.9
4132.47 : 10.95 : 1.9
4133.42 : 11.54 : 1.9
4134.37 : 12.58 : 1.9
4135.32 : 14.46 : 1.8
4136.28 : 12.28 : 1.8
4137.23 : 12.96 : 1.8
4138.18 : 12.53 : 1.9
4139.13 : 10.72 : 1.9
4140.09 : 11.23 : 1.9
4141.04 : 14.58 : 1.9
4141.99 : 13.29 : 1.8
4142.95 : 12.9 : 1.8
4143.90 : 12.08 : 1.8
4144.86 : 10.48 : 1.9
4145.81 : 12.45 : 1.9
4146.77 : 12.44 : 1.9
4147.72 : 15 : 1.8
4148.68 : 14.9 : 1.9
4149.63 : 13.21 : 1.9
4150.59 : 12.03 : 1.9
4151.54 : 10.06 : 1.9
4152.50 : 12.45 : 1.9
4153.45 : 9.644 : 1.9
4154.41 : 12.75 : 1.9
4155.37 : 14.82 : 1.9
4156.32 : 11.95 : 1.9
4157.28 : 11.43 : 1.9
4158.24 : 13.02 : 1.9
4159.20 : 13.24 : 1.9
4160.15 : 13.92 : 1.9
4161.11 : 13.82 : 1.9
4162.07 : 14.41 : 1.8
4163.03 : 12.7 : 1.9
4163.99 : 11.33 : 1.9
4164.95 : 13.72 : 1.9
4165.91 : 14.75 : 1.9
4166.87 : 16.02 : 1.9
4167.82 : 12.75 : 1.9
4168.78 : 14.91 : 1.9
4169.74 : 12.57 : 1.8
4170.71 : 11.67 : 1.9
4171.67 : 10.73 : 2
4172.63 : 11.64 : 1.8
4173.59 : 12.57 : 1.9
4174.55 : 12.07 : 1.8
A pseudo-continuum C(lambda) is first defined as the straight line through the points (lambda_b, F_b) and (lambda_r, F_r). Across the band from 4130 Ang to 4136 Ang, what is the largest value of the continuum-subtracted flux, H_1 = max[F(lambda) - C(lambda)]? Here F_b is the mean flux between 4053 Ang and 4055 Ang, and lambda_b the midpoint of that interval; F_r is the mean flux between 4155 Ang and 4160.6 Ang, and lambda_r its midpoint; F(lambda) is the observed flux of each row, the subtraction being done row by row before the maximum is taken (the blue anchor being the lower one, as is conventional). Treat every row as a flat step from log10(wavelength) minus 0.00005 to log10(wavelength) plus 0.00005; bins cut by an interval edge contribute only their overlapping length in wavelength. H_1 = 1.4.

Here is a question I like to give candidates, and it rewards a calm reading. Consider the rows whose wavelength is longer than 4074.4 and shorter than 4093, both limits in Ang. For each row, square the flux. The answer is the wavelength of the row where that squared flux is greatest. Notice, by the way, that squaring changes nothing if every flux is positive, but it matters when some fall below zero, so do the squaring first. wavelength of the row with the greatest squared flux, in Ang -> 4084.22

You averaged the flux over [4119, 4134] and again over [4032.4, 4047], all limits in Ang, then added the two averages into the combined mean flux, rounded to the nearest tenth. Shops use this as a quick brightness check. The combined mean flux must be 23.7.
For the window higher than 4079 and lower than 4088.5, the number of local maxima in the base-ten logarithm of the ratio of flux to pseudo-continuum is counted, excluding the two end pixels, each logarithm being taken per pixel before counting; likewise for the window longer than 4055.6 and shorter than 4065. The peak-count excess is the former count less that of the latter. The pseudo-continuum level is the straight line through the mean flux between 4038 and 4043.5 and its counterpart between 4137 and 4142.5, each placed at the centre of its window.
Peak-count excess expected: 2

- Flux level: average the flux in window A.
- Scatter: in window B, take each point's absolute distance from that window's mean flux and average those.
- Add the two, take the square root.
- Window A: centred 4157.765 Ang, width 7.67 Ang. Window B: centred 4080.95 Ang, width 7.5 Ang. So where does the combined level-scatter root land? 3.8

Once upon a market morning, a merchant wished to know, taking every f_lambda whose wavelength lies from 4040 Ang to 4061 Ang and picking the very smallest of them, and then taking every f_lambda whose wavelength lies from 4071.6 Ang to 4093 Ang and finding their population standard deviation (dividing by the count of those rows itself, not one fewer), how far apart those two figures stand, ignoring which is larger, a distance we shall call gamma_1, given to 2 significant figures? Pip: 6.2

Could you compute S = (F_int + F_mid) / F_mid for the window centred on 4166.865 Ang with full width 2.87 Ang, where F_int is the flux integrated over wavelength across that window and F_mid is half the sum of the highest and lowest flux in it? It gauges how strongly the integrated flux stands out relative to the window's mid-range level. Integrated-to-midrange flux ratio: 3.90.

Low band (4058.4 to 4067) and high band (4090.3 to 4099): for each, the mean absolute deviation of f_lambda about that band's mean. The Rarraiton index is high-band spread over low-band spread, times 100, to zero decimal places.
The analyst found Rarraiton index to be 130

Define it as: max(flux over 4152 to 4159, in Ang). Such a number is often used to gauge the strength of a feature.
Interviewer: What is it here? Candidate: 14.82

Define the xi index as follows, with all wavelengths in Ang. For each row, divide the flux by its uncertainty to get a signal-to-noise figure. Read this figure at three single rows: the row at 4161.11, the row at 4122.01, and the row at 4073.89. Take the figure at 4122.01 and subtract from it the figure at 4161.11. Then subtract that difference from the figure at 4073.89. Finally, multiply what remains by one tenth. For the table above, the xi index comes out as 0.653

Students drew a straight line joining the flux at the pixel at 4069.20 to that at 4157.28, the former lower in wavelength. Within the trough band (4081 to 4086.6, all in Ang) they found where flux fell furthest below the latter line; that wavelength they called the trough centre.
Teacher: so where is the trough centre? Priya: 4086.10 Ang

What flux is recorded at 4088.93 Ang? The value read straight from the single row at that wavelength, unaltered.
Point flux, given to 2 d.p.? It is 11.54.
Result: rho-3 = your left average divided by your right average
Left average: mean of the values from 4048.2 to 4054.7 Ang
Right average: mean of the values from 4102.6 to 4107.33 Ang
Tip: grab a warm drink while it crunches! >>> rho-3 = 1.14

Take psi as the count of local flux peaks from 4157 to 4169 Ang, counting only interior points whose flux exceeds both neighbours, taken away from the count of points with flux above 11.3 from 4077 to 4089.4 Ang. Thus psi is 3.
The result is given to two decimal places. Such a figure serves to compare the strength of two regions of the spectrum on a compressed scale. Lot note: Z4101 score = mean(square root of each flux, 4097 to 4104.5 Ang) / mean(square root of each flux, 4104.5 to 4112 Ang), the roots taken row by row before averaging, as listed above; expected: 0.85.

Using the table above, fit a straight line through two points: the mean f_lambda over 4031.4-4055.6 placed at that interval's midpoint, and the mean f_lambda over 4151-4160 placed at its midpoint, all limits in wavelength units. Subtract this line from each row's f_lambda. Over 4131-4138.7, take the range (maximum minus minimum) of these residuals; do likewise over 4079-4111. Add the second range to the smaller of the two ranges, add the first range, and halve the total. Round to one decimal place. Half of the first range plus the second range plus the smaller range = 10.8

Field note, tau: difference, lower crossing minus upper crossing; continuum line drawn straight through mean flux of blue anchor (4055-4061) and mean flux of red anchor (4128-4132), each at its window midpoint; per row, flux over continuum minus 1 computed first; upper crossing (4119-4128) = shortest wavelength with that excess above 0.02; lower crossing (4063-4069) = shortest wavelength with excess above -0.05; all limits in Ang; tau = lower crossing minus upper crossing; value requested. -56.5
